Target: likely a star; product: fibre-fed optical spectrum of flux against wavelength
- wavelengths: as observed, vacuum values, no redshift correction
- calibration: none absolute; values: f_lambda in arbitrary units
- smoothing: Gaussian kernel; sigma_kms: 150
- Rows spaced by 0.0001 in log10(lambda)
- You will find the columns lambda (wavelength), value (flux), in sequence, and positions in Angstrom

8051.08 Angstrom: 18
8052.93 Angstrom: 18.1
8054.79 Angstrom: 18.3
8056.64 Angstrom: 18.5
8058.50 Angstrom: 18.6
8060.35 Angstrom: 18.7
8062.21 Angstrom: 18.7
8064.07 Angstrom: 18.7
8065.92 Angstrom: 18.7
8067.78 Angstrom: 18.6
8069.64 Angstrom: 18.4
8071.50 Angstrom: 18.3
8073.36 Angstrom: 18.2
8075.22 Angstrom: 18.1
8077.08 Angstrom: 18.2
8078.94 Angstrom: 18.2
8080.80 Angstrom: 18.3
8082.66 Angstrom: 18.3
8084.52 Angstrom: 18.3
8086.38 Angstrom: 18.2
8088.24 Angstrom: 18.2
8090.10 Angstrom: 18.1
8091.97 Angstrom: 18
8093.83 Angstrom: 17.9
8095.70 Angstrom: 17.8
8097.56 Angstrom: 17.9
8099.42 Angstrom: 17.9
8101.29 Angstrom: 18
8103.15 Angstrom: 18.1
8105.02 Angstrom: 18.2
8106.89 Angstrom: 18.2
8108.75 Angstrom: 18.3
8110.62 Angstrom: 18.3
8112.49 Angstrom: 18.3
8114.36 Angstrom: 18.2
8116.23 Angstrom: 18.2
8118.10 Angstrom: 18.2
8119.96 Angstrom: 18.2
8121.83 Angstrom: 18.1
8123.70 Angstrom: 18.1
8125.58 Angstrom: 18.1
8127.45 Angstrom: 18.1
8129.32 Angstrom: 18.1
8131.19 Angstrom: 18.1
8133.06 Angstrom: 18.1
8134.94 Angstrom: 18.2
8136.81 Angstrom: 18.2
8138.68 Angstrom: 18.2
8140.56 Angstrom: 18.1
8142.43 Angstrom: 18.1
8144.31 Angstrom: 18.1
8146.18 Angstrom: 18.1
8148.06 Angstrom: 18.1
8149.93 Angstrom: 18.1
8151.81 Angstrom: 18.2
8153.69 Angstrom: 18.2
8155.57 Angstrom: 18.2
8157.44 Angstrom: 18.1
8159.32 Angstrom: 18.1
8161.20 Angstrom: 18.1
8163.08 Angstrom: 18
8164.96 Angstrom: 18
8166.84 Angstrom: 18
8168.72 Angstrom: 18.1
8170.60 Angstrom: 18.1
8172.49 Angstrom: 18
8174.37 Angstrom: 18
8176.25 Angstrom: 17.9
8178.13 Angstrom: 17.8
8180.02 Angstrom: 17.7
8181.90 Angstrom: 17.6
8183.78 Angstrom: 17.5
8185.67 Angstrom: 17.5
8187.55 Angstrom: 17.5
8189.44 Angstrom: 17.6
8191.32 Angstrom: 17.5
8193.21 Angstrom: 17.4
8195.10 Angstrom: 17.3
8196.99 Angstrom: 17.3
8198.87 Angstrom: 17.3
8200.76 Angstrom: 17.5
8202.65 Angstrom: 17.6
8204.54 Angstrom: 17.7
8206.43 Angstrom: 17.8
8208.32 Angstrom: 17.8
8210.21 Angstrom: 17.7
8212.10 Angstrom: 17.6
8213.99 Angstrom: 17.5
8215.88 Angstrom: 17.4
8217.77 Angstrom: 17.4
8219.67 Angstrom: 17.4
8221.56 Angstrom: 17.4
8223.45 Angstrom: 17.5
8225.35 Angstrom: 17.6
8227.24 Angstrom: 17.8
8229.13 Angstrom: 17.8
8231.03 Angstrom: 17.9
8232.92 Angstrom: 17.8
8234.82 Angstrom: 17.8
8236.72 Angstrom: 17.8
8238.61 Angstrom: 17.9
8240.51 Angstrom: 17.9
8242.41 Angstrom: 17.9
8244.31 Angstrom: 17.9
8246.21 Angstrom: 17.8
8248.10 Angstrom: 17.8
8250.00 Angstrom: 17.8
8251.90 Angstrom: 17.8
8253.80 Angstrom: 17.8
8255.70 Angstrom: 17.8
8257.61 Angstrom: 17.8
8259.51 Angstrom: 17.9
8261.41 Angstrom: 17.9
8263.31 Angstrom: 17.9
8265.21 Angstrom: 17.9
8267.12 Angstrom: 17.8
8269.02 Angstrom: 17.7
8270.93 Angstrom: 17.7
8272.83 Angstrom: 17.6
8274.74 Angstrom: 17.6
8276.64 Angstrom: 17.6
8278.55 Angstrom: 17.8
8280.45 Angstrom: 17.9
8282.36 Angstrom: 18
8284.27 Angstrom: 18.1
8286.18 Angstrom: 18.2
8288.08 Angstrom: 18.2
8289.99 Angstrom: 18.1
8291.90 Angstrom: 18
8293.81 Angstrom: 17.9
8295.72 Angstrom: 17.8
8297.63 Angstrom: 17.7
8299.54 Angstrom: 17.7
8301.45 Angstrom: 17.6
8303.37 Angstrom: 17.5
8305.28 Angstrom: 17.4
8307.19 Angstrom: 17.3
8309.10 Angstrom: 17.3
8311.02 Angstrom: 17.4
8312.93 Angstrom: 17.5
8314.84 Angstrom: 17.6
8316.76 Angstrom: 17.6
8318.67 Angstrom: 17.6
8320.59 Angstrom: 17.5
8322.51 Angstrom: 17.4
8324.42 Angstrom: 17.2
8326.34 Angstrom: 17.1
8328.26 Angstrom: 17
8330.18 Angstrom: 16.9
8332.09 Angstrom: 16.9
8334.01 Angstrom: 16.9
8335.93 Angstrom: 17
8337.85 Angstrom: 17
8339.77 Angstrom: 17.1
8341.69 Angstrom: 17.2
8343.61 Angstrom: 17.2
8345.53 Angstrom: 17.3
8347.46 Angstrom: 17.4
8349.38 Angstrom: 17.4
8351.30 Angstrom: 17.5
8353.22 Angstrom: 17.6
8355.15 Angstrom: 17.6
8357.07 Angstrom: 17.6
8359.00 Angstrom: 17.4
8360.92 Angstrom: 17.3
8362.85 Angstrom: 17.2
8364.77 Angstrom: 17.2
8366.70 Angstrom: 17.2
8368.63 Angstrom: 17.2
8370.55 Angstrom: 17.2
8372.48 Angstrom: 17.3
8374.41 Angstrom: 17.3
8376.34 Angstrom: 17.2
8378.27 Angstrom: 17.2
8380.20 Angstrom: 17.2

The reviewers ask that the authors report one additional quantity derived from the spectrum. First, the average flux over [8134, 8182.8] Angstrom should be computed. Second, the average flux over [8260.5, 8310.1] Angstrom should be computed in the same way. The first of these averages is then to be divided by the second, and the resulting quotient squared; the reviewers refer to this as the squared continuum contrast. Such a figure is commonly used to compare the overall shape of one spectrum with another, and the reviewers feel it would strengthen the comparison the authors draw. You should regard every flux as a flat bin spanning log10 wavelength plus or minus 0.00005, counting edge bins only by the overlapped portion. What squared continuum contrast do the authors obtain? 1.03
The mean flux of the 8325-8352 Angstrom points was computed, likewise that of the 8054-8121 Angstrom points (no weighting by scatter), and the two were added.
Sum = 35.4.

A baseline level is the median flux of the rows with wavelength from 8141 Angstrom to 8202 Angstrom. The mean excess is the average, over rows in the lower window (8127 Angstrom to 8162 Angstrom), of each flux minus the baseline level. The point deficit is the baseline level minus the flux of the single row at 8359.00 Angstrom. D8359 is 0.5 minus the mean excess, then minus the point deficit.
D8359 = -0.23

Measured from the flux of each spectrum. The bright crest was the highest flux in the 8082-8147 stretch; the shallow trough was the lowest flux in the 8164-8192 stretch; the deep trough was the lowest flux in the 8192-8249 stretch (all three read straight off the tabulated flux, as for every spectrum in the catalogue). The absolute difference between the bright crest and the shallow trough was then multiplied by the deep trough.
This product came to 14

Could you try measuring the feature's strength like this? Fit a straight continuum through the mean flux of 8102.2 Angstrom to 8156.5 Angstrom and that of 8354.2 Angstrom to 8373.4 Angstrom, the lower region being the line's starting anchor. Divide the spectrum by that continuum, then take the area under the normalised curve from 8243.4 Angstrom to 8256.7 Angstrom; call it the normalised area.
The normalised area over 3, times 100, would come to 445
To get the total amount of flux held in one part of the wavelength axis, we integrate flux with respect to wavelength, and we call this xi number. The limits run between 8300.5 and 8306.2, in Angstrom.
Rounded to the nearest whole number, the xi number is 100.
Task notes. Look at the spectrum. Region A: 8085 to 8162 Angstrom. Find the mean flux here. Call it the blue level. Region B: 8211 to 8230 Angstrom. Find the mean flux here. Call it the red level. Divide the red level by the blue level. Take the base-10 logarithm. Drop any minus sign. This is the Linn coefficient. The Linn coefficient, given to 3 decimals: 0.014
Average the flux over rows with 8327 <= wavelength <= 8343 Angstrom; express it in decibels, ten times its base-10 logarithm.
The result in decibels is 12.3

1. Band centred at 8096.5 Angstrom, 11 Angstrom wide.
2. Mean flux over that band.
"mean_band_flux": 17.9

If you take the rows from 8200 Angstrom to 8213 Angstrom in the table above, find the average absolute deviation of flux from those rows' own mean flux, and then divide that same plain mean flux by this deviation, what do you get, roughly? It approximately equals 197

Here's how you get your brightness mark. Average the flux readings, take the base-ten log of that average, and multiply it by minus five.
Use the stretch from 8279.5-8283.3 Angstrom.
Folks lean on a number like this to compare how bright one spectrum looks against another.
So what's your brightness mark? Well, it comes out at -6.27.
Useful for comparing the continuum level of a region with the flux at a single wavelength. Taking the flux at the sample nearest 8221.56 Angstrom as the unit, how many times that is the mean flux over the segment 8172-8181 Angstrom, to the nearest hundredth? 1.03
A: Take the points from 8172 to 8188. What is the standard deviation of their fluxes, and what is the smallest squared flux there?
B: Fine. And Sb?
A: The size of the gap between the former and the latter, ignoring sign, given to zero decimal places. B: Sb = 306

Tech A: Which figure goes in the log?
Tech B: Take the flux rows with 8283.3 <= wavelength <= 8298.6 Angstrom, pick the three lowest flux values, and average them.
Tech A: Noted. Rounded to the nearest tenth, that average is 17.8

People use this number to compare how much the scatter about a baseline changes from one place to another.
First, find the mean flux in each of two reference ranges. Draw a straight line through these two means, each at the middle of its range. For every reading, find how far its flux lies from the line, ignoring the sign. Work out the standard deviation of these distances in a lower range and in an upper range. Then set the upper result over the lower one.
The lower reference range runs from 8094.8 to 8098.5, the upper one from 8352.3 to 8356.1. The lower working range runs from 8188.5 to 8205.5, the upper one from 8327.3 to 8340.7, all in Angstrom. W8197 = 0.5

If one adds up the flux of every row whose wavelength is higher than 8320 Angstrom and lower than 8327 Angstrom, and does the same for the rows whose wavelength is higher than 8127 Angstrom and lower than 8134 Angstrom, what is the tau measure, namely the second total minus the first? 3.2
